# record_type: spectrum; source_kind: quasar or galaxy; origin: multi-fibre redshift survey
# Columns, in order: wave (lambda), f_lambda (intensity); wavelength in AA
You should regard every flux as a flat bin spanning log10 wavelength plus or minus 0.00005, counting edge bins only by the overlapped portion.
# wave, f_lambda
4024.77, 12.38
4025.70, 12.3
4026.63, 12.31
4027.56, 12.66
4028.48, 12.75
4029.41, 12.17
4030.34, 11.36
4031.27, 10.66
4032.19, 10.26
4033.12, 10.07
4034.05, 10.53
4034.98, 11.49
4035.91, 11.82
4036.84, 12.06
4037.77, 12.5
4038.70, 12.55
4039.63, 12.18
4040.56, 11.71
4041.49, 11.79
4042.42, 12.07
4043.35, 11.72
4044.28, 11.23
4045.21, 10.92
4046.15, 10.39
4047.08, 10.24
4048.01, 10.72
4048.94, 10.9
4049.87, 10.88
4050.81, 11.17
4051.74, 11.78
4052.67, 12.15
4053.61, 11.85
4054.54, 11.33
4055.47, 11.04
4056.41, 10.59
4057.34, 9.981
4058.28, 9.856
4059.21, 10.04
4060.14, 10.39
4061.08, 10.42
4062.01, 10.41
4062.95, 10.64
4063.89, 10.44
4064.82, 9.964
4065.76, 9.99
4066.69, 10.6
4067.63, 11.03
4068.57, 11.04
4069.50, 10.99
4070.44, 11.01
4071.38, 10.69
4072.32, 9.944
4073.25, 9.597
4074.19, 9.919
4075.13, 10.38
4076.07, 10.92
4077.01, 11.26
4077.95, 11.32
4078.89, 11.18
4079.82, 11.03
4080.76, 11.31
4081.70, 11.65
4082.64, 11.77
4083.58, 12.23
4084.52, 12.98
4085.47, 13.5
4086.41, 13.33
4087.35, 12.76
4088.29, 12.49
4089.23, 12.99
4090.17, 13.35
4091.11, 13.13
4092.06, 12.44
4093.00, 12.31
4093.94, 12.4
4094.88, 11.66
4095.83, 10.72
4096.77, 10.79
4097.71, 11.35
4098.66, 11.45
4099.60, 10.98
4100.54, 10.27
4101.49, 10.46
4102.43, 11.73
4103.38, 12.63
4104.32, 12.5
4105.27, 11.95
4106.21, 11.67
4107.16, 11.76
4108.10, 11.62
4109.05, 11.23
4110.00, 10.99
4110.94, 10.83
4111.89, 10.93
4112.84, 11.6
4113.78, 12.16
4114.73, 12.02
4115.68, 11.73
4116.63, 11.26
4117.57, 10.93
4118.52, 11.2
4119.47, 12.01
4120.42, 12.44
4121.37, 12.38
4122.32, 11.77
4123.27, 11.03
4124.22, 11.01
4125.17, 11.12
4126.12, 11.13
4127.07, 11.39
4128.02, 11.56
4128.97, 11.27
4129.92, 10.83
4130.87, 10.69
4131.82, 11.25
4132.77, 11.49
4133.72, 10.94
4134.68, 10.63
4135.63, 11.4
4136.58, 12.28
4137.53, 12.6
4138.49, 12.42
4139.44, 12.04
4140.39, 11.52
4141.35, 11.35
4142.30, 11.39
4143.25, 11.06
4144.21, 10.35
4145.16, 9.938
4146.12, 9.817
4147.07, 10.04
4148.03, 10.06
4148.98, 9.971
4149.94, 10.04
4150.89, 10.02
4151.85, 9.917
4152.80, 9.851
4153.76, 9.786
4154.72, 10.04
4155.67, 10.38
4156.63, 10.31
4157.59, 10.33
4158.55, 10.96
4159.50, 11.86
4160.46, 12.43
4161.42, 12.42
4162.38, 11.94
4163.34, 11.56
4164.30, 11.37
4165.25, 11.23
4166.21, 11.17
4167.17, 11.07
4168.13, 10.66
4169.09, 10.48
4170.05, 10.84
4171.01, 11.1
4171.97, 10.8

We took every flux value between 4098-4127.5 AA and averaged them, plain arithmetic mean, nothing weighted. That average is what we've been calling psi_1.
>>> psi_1 11.5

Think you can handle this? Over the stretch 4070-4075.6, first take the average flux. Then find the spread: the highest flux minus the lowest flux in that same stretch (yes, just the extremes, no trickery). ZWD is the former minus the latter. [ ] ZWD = 8.8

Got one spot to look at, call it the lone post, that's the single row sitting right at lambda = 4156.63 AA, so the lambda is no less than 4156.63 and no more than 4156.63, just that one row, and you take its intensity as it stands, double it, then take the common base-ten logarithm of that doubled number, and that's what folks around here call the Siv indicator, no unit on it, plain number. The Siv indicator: 1.314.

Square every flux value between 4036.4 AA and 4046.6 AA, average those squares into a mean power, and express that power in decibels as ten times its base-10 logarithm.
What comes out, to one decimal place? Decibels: 21.4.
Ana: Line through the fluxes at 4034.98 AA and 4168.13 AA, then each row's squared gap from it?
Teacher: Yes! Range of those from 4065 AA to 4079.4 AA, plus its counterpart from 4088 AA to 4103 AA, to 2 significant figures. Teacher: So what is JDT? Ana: 7.6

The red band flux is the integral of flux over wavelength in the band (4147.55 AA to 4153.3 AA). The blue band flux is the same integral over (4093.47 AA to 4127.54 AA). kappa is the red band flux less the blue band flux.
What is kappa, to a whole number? -334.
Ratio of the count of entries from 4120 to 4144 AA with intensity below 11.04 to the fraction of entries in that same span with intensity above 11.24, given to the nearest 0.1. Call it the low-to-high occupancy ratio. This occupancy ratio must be 9.4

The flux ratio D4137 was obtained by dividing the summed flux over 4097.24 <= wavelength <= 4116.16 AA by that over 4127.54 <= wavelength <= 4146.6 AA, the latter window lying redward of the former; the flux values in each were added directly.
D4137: 1.02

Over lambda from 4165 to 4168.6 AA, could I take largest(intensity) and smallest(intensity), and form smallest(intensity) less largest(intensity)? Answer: -0.6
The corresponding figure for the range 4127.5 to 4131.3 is -0.9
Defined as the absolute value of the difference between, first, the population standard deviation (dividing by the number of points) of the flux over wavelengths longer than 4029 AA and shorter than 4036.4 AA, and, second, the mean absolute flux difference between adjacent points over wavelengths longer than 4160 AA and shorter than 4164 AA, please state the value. 0.43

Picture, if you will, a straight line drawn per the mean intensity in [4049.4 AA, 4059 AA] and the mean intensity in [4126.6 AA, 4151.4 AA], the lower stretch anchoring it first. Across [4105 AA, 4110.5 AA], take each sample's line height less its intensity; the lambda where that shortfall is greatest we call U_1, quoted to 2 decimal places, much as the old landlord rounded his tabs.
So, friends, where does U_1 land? 4110.00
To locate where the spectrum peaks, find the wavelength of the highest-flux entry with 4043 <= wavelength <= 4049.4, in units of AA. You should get 4043.35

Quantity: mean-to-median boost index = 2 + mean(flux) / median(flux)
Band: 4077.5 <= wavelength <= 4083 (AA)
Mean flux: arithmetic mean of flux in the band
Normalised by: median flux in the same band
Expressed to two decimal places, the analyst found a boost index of 3.01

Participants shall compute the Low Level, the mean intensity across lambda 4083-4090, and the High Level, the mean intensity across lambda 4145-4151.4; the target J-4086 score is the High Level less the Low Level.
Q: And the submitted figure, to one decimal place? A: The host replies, -2.9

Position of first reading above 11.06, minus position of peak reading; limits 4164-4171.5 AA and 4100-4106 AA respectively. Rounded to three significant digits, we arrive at 60.9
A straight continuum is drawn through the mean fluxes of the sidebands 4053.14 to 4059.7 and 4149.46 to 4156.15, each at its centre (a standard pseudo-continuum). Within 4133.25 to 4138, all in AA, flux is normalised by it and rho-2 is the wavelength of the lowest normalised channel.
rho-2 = 4134.68 AA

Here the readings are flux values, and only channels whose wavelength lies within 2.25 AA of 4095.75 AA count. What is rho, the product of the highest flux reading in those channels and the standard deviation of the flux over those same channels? 7.7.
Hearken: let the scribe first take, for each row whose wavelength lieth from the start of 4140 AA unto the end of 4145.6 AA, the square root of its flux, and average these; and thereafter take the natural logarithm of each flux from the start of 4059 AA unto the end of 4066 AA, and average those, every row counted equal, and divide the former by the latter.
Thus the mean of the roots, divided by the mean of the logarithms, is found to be 1.42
